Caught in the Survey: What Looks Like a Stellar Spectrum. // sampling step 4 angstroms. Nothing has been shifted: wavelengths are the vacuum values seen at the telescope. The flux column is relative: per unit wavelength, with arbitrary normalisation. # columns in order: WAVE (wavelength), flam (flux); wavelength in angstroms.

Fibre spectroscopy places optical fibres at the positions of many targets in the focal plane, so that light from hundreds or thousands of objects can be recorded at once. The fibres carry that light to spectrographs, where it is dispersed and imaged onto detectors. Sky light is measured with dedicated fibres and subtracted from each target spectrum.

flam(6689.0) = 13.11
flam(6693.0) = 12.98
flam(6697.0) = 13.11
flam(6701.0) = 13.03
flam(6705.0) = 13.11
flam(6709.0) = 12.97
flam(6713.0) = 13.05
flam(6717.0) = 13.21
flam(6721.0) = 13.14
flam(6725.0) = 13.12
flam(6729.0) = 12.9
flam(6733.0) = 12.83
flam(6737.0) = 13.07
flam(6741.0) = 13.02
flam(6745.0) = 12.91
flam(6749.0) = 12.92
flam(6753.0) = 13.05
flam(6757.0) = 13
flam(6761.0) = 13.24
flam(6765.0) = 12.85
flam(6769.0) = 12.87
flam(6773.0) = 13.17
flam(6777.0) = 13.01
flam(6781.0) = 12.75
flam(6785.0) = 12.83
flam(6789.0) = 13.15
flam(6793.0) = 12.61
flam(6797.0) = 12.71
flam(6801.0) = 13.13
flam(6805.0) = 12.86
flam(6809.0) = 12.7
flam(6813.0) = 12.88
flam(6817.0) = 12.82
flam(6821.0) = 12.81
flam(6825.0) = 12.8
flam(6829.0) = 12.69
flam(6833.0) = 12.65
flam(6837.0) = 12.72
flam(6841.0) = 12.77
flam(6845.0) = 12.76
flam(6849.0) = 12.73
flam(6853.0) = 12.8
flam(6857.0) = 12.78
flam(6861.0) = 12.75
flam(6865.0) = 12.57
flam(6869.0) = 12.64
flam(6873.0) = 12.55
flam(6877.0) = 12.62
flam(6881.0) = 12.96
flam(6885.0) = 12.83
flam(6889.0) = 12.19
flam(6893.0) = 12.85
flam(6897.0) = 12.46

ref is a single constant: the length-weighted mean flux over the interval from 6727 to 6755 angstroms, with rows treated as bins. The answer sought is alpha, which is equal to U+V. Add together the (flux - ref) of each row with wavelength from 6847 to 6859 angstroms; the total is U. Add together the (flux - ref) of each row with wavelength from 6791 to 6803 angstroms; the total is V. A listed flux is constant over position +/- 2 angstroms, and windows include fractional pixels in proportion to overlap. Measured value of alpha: -0.98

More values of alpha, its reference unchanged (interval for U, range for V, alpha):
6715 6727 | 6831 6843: -0.13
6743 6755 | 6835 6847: -0.61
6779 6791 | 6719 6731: 0.15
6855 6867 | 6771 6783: -0.71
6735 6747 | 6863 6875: -0.98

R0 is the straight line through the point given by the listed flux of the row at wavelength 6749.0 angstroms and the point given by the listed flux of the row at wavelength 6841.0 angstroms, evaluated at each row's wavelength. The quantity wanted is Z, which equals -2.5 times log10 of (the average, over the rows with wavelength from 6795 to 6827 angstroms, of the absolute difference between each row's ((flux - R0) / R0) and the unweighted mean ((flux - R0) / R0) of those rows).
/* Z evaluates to 5.5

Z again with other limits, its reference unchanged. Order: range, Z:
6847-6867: 5.8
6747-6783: 5.1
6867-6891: 4.6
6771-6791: 4.8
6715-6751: 5.3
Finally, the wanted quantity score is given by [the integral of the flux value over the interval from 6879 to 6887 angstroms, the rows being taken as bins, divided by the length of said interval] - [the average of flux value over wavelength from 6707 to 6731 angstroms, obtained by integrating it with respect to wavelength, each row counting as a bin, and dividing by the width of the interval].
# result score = -0.2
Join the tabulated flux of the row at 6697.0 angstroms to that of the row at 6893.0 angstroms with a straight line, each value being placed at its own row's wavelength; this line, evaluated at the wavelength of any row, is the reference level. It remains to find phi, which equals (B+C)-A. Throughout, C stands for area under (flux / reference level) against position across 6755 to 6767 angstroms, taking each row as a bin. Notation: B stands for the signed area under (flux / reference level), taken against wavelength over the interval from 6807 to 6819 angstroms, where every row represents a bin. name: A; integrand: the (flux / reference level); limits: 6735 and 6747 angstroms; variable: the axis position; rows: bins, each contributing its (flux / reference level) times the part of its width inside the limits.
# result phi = 11.9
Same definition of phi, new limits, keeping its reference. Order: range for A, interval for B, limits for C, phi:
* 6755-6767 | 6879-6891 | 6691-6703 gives 11.7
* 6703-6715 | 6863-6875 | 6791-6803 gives 11.6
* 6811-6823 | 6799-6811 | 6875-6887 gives 12.0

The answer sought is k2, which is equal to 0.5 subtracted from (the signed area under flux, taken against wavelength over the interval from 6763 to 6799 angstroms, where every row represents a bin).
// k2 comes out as 463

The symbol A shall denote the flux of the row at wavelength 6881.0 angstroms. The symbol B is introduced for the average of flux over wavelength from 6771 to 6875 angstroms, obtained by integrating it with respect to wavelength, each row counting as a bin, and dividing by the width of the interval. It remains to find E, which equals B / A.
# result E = 0.99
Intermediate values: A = 12.96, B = 12.8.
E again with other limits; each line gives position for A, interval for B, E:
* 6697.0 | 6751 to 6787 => 0.99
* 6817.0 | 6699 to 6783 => 1.01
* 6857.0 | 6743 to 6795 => 1.01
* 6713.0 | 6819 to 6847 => 0.98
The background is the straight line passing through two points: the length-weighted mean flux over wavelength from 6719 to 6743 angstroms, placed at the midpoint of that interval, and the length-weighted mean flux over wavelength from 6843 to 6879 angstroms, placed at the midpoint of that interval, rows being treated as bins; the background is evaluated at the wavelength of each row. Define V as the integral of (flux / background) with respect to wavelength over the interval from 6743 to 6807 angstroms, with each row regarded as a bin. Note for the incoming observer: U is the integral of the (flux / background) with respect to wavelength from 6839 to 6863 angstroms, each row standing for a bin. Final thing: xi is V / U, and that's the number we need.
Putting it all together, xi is 2.7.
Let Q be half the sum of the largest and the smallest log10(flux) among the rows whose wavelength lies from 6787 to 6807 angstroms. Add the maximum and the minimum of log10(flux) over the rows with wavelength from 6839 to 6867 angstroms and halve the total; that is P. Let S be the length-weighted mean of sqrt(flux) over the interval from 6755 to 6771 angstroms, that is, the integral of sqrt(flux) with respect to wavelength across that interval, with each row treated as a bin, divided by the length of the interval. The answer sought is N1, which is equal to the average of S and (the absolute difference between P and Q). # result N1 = 1.81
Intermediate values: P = 1.10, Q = 1.110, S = 3.60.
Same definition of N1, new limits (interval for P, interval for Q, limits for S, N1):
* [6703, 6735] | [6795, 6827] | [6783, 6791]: 1.80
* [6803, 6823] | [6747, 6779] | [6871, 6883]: 1.79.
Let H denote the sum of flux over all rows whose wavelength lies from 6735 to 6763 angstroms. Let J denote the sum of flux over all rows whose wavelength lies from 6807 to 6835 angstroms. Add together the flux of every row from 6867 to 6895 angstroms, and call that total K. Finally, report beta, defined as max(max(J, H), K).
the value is 91.2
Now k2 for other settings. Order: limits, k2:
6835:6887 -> 661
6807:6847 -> 510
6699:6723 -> 314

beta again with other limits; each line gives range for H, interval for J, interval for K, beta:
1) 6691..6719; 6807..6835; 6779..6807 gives 91.5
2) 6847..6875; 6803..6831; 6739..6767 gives 91.0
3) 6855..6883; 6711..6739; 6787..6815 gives 91.3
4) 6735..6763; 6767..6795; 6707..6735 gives 91.2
